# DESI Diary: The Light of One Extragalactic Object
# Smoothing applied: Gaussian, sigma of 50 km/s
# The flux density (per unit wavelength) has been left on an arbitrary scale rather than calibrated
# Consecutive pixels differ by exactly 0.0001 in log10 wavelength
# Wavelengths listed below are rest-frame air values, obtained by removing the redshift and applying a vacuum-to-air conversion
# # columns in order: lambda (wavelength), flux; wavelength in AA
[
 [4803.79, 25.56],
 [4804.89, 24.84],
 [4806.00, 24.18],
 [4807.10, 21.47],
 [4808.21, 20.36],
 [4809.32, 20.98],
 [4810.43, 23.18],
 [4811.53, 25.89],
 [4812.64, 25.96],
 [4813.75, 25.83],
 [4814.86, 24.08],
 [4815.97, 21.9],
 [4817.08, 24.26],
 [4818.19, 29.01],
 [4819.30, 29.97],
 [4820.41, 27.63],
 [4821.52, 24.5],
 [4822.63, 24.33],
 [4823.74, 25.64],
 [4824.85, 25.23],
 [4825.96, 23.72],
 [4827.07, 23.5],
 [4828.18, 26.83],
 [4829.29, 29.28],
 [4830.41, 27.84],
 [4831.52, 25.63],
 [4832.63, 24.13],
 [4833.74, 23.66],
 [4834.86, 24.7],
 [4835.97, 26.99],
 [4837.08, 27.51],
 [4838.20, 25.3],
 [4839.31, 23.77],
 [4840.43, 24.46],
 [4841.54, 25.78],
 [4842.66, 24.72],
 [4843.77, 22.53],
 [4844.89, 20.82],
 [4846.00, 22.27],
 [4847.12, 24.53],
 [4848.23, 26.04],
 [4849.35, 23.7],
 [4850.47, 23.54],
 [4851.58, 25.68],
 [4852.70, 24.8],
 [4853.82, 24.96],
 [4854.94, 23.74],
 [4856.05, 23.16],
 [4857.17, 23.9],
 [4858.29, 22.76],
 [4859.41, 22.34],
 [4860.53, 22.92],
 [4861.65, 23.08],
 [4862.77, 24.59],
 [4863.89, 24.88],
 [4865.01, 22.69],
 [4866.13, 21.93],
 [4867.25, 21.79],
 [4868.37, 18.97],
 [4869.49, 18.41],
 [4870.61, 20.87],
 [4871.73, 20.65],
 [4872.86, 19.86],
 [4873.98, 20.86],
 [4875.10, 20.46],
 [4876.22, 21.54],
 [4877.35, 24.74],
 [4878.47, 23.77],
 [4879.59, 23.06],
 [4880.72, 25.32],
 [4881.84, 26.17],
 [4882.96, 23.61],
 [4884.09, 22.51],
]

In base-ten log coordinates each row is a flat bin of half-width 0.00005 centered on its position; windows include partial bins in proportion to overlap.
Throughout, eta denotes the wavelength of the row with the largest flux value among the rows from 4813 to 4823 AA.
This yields 4819.30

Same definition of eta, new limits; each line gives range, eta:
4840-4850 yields 4848.23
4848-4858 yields 4848.23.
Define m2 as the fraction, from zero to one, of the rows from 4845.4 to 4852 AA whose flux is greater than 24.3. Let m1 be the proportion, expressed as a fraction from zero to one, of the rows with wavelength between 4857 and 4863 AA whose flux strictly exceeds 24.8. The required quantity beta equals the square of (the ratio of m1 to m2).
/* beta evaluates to 0.0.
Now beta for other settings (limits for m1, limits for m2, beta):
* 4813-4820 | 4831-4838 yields 0.6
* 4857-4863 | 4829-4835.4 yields 0.0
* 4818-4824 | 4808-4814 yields 1.8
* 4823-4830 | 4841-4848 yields 1.8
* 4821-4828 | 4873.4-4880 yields 4.0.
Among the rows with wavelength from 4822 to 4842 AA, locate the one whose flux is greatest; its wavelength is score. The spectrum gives 4829.29 AA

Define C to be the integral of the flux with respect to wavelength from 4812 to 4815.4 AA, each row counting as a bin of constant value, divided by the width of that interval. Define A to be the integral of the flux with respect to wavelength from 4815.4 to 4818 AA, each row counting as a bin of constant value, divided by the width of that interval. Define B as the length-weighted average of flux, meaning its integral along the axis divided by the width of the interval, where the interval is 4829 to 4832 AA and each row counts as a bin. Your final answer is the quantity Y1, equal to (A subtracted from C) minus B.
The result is -26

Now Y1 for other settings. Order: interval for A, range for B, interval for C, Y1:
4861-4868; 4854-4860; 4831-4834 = -22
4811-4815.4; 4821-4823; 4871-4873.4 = -30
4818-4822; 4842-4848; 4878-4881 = -27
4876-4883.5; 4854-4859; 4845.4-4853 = -23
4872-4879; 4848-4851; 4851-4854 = -21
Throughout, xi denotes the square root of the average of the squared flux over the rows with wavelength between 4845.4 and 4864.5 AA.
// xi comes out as 24.0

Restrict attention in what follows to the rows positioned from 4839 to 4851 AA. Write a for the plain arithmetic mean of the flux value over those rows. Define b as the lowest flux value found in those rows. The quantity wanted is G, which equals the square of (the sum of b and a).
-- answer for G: 1994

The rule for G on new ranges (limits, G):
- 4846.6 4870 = 1736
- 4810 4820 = 2253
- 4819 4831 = 2473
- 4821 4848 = 2091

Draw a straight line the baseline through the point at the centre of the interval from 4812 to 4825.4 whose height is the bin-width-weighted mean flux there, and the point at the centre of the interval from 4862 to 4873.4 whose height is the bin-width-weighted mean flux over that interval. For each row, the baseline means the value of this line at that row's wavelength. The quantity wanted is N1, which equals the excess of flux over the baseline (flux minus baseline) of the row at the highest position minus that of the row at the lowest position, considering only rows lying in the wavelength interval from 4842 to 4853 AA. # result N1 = 0.9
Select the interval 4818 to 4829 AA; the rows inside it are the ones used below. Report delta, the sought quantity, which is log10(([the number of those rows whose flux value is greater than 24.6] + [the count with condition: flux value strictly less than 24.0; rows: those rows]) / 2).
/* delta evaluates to 0.60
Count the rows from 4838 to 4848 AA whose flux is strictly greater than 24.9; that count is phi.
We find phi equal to 2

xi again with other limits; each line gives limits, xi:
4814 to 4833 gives 25.8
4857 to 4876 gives 21.9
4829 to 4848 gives 25.0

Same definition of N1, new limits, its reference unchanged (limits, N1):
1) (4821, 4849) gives 3.8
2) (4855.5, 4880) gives 1.9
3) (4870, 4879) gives 3.6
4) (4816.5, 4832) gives 2.6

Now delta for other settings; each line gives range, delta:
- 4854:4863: 0.54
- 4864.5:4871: 0.48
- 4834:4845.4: 0.65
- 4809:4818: 0.48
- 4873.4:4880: 0.48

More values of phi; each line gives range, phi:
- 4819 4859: 15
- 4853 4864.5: 1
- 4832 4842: 4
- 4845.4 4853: 2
